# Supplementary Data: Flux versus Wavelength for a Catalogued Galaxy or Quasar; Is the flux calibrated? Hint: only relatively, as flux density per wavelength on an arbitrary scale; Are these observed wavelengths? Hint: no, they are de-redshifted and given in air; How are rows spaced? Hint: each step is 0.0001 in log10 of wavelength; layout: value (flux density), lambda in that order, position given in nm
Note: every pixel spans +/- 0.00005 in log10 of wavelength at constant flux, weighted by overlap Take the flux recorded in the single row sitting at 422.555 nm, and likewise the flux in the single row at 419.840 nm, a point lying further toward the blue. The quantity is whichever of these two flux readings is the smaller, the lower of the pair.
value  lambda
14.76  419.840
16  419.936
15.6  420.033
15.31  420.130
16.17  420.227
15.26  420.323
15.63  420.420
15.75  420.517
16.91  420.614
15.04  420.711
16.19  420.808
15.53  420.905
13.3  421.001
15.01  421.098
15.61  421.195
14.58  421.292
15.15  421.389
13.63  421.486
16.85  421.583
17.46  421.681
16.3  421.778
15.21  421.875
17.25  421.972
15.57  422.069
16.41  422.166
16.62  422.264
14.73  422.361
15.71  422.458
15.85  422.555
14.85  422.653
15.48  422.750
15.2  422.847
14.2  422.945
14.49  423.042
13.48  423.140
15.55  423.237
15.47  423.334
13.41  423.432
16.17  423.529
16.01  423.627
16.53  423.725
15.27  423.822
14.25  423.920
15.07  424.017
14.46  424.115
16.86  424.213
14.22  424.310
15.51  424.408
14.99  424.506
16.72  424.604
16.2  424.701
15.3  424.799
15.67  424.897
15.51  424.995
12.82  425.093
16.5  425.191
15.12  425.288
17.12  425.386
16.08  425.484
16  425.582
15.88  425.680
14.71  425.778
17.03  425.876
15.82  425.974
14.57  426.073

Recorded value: 14.8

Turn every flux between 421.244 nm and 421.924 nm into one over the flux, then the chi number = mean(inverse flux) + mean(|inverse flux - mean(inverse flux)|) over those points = 0.069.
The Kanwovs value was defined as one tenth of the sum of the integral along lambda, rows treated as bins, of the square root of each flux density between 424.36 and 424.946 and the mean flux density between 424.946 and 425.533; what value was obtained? 1.79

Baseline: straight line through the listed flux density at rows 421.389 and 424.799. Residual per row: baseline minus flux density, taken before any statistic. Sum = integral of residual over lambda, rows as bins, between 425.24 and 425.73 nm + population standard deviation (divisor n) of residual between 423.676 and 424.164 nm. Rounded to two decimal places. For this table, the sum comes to 0.46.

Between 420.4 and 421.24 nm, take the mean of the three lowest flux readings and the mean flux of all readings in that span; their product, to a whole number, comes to 223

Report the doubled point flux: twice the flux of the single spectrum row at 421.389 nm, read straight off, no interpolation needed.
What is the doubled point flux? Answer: 30.3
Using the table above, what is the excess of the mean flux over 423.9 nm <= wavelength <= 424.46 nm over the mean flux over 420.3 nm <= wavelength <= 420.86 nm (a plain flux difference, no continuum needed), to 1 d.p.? -0.7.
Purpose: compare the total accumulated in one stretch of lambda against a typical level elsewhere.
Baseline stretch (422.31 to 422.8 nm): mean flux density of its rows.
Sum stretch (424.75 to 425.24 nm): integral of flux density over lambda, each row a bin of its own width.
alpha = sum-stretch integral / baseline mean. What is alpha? 0.48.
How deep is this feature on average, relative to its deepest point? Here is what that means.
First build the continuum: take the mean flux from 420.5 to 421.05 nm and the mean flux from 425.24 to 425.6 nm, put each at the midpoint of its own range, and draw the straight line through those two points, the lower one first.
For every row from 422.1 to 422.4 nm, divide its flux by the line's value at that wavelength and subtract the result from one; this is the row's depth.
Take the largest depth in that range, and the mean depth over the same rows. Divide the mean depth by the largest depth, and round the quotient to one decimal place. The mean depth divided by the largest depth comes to -0.3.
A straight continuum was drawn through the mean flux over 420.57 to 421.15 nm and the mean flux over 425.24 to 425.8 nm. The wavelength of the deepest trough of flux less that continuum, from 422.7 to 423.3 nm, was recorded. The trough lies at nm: 423.140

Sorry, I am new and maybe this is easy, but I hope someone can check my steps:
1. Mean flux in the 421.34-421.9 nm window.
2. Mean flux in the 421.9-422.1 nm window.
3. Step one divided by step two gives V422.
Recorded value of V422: 0.96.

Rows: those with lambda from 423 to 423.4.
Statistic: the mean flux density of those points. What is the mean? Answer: 14.7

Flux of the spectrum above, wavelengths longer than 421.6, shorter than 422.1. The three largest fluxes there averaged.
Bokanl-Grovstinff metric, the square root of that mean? 4.12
